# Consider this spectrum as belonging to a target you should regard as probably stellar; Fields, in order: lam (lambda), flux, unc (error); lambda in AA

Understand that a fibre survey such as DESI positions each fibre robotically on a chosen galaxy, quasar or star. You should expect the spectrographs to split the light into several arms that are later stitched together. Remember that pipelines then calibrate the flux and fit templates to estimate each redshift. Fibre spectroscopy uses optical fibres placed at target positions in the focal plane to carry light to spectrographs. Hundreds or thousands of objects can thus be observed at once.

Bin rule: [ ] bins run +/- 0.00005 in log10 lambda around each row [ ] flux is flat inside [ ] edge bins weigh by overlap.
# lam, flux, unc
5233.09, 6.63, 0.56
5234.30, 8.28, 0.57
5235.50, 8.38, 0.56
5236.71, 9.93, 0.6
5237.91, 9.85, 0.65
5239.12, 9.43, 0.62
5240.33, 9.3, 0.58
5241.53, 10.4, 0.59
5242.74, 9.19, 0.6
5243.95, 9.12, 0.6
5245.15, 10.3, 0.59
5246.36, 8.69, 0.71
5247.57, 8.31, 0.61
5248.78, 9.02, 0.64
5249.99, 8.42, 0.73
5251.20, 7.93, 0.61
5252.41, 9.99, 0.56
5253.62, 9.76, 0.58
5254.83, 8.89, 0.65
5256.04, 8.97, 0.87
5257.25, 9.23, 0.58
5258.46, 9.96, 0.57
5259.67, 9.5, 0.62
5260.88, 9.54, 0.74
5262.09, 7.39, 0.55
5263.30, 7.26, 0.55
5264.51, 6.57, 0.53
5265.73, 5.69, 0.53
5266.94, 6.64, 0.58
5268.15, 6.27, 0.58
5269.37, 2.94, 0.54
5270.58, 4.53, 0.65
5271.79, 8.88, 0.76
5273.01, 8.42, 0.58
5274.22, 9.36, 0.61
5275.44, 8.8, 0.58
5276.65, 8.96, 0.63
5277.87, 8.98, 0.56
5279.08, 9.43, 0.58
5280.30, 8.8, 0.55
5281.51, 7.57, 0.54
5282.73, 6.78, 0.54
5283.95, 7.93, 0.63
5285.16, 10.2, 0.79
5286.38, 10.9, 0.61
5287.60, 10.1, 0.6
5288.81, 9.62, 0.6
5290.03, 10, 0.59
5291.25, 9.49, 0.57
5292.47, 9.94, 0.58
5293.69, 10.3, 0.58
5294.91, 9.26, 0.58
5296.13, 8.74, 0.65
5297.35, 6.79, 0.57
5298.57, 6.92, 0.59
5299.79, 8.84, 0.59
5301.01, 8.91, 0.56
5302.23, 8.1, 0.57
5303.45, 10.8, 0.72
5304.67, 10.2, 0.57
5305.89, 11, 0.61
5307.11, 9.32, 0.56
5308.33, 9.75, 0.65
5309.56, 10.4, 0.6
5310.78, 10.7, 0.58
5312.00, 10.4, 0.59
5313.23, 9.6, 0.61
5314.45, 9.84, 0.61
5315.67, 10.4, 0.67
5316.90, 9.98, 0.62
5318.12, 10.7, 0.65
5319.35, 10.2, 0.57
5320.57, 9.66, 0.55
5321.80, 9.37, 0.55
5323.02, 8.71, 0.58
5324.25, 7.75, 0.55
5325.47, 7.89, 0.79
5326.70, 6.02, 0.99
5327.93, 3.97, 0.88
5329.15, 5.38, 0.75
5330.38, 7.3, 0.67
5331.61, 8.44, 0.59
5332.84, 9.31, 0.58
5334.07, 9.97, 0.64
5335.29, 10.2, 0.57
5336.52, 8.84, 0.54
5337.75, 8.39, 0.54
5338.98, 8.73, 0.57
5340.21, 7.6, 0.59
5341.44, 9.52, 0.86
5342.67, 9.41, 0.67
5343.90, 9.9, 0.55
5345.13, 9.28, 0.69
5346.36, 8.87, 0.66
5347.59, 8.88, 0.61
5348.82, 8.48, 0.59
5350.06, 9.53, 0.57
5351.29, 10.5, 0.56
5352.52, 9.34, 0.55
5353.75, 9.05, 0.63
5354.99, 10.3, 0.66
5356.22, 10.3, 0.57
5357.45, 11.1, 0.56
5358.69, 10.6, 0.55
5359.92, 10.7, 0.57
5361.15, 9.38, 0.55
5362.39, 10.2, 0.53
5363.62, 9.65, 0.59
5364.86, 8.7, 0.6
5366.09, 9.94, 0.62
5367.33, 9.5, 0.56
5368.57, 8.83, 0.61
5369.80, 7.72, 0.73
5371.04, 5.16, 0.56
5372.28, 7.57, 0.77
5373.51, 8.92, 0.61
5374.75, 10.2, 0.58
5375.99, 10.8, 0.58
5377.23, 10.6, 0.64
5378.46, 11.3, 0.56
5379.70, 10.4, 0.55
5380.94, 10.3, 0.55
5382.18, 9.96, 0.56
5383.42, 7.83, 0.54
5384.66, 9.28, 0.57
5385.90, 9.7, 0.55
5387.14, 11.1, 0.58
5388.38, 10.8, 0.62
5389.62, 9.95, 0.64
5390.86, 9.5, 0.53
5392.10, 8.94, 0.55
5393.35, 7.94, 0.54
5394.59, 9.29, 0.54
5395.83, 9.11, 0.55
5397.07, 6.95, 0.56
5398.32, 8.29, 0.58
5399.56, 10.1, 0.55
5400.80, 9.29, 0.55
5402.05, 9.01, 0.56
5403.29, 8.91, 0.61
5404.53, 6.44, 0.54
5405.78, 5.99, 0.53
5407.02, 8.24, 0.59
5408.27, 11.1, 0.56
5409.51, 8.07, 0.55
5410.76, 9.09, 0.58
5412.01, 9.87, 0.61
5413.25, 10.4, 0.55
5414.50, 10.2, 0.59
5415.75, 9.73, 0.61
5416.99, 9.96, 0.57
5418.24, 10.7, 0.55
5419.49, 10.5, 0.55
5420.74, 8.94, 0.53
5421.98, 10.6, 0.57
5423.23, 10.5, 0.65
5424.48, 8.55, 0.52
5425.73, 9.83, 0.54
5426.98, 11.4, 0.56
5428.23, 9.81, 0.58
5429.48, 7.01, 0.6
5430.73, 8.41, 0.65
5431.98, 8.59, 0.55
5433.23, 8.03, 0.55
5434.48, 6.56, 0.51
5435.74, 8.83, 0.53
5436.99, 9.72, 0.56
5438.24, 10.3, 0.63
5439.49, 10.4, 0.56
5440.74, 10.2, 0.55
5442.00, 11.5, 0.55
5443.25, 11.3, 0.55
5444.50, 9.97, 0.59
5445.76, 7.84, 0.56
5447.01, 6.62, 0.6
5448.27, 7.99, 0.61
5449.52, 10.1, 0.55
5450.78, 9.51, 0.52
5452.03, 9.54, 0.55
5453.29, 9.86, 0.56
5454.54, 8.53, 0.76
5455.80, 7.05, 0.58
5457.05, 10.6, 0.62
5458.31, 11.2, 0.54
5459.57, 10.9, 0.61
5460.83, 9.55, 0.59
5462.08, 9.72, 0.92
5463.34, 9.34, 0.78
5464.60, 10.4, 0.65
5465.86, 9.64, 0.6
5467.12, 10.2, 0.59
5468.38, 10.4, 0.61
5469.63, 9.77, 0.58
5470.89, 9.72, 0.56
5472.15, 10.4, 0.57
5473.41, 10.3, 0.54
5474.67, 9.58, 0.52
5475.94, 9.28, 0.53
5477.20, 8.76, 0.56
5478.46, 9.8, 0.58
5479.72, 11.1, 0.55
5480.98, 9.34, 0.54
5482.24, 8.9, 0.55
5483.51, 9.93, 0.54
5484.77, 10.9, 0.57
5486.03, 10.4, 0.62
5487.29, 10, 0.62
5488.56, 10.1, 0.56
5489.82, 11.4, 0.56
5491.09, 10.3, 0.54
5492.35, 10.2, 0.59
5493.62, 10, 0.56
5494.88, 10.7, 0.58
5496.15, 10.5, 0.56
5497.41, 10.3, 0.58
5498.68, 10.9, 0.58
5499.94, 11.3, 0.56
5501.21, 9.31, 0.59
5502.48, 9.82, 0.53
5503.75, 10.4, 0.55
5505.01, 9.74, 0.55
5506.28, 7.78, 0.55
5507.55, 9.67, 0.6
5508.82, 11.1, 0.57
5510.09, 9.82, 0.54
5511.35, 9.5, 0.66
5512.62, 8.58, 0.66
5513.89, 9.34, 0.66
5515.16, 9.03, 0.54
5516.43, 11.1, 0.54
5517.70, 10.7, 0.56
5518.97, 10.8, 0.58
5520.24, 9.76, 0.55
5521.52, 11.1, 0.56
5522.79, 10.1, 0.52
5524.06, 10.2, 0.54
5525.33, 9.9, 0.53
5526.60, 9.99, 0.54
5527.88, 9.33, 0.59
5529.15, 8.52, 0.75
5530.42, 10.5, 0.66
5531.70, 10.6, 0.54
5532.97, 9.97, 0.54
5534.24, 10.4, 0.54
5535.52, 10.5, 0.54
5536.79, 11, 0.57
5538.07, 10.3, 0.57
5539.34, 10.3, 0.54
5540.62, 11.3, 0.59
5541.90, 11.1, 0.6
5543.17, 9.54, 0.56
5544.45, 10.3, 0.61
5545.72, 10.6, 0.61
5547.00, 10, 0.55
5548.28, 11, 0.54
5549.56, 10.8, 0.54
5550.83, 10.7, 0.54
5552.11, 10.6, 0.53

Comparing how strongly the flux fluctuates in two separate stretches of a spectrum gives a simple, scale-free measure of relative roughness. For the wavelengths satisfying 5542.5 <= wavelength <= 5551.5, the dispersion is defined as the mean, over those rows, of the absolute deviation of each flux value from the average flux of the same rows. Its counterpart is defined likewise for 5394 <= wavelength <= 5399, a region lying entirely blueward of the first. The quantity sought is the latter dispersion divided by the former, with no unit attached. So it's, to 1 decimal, 1.9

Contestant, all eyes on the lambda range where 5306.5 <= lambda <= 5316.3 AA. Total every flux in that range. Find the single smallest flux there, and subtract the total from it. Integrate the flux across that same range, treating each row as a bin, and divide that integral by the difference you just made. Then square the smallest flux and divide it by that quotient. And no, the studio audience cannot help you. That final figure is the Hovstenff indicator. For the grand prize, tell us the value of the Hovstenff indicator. -63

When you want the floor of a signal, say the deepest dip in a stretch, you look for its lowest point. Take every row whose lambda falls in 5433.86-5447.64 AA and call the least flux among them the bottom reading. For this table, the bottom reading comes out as 6.56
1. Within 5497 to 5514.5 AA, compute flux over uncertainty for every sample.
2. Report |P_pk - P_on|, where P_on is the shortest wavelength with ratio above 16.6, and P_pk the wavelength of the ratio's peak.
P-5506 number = 2.5 AA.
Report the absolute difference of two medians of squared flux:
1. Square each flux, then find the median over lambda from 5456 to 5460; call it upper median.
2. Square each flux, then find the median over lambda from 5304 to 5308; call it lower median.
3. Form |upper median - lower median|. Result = 15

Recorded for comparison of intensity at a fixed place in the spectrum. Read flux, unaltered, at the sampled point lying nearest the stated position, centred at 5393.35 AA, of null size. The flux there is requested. 7.94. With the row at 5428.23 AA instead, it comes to 9.81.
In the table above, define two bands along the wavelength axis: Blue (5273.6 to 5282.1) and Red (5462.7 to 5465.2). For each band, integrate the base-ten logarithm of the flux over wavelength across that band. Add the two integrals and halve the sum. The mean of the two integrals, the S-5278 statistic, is 5.3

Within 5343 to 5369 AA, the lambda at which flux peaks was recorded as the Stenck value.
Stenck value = 5357.45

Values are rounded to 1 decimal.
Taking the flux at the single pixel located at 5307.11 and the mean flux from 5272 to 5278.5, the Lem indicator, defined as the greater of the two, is 9.3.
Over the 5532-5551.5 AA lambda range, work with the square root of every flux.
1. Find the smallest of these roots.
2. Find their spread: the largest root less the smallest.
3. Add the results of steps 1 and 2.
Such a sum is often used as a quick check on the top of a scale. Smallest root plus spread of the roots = 3.36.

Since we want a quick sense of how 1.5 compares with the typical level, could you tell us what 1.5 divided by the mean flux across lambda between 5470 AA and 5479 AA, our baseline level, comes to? 0.155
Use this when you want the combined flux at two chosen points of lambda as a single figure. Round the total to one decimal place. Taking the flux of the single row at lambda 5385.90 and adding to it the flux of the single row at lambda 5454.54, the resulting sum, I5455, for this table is 18.2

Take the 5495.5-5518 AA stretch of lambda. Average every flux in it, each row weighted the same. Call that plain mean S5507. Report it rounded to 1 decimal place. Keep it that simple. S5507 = 9.9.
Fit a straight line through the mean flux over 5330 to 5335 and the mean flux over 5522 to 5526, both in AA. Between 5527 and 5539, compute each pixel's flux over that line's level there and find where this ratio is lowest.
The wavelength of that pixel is 5529.15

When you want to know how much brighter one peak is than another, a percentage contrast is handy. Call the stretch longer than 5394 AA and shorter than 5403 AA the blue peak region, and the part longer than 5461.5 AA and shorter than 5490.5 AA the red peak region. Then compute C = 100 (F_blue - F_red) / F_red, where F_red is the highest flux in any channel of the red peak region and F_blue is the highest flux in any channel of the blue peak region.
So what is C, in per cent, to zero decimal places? -11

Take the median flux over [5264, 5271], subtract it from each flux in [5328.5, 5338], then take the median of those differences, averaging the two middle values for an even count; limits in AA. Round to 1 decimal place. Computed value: 2.7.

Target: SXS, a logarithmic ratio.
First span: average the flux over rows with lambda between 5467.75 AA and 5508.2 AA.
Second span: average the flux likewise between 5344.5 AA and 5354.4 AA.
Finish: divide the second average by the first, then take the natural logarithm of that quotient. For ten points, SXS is -0.082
